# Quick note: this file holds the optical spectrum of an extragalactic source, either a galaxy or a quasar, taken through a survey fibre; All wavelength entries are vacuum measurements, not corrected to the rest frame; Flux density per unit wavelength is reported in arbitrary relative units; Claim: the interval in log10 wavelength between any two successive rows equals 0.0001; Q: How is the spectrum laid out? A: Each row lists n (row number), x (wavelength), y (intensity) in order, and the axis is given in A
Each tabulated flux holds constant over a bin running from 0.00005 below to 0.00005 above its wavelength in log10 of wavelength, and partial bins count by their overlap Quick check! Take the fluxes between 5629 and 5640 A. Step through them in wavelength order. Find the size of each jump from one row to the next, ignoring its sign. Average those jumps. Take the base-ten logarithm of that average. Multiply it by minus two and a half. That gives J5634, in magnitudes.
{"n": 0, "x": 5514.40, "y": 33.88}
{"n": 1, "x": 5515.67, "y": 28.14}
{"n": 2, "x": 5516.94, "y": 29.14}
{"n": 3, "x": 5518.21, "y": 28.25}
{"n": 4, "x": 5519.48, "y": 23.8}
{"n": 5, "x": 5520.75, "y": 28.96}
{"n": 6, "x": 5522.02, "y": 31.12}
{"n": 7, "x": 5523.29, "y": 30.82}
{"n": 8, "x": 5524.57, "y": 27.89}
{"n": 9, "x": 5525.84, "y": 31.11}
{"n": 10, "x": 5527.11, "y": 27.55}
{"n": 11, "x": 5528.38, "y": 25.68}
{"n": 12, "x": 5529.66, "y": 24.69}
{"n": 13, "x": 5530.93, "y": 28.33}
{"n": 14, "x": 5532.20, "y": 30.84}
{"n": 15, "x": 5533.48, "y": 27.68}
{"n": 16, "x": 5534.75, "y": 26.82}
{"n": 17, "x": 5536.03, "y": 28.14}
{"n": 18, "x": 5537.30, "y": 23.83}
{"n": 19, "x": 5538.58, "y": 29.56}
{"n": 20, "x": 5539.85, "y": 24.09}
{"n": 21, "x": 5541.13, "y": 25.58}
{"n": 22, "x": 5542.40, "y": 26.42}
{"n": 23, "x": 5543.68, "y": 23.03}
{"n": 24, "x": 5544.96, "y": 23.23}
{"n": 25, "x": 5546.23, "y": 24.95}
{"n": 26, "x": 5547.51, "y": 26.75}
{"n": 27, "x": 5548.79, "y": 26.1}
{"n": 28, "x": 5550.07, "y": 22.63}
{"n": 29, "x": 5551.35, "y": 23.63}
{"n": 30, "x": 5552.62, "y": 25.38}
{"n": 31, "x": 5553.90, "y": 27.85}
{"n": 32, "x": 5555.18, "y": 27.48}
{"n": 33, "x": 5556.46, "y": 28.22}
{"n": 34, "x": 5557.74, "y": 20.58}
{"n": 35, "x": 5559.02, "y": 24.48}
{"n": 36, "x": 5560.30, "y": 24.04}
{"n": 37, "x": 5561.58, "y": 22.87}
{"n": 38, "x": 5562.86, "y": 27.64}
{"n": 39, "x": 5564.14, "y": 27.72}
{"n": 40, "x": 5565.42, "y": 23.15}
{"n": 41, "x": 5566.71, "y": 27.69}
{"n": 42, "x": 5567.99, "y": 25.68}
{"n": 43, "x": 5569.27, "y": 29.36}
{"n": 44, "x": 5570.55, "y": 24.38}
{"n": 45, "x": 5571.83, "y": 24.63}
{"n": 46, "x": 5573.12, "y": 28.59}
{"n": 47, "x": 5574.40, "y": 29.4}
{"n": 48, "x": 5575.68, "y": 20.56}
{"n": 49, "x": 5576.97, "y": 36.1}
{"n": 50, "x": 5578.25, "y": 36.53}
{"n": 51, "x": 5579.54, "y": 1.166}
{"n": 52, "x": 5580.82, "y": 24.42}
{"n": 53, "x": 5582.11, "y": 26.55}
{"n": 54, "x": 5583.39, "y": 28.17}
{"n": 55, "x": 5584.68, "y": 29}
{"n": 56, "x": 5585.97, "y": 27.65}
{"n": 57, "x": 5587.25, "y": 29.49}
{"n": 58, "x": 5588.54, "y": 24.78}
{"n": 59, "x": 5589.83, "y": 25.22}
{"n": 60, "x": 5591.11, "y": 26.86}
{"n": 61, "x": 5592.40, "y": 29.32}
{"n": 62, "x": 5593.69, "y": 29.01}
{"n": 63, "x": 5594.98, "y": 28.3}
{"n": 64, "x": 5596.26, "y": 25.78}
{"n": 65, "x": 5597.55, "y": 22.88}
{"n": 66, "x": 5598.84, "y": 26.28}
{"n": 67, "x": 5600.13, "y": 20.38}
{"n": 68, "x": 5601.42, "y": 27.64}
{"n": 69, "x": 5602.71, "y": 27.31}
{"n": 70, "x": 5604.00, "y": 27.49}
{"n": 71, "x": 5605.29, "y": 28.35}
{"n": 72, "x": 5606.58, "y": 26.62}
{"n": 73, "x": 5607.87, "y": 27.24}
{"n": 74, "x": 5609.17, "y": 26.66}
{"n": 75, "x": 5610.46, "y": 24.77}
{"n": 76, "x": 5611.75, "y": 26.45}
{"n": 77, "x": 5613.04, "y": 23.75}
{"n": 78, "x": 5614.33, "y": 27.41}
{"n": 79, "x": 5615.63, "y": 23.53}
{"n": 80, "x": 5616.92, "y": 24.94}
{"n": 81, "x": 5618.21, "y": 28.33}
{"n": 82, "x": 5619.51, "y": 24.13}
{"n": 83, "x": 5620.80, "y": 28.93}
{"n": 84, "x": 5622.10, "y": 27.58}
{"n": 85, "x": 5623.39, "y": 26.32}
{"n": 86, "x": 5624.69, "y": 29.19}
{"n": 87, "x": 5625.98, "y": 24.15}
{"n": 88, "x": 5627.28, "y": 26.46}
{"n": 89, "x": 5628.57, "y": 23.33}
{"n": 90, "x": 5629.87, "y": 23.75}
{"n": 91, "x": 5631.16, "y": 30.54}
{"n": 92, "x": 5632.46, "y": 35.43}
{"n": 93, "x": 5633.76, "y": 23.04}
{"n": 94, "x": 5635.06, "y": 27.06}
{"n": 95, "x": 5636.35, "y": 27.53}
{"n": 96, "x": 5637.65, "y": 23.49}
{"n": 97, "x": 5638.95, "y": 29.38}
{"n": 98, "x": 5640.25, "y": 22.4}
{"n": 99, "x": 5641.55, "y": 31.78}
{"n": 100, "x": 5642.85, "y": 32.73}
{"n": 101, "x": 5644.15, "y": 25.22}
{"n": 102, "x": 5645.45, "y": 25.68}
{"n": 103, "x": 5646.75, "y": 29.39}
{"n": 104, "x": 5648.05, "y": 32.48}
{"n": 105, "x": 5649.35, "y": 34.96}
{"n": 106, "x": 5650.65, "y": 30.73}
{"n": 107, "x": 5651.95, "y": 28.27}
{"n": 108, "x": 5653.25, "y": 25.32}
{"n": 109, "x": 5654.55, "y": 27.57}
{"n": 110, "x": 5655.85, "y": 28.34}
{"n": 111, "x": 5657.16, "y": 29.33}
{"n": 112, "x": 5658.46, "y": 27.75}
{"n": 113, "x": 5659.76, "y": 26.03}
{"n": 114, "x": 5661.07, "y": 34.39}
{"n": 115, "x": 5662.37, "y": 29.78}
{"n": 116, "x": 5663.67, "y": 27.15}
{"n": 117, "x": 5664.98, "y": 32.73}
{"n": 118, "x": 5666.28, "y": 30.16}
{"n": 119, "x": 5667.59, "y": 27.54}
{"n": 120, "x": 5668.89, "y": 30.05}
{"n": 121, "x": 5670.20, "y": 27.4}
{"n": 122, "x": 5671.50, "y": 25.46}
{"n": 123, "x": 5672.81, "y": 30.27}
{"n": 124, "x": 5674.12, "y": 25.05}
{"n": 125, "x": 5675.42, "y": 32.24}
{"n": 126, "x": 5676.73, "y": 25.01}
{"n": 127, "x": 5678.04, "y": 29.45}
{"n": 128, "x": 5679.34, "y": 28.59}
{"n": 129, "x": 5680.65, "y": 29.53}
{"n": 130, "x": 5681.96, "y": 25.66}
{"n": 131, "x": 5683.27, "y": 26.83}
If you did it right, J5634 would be -1.9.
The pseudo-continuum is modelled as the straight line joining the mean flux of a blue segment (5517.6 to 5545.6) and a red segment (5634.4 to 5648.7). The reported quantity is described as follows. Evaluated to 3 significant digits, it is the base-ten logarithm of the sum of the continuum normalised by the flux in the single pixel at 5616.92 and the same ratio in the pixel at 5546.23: 0.343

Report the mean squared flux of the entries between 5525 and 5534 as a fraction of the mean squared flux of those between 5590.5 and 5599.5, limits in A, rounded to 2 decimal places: 1.08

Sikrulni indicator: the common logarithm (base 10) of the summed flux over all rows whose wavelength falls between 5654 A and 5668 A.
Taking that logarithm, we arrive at 2.51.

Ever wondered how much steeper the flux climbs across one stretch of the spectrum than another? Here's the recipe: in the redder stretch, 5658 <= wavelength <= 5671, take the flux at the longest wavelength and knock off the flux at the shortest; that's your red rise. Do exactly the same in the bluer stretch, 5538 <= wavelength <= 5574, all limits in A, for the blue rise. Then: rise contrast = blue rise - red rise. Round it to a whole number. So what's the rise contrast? -1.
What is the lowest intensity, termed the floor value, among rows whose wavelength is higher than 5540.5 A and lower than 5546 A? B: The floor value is 23.03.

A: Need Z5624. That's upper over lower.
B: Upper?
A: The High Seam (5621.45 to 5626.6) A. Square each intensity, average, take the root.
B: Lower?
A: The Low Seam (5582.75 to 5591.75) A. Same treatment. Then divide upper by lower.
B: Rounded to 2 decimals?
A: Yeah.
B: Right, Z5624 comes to 0.98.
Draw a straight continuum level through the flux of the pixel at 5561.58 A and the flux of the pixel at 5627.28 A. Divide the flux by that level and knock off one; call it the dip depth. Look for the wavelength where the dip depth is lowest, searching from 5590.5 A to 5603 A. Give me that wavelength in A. 5600.13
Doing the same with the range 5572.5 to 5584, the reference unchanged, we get 5579.54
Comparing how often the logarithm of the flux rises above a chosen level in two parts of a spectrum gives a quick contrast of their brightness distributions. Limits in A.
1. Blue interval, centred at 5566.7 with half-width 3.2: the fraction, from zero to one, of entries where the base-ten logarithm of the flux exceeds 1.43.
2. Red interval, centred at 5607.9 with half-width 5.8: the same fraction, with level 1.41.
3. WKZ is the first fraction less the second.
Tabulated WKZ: -0.18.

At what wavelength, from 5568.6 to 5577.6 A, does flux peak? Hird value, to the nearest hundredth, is 5576.97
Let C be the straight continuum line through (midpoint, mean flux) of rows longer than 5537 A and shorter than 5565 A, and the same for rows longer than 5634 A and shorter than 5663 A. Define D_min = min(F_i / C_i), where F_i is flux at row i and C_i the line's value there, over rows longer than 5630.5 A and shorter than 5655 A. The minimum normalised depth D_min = 0.79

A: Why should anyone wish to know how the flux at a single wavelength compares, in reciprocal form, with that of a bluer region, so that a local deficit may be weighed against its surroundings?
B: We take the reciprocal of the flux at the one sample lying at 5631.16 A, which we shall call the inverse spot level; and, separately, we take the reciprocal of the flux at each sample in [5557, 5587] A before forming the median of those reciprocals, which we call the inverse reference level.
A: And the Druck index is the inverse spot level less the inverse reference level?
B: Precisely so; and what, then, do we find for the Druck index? -0.0049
